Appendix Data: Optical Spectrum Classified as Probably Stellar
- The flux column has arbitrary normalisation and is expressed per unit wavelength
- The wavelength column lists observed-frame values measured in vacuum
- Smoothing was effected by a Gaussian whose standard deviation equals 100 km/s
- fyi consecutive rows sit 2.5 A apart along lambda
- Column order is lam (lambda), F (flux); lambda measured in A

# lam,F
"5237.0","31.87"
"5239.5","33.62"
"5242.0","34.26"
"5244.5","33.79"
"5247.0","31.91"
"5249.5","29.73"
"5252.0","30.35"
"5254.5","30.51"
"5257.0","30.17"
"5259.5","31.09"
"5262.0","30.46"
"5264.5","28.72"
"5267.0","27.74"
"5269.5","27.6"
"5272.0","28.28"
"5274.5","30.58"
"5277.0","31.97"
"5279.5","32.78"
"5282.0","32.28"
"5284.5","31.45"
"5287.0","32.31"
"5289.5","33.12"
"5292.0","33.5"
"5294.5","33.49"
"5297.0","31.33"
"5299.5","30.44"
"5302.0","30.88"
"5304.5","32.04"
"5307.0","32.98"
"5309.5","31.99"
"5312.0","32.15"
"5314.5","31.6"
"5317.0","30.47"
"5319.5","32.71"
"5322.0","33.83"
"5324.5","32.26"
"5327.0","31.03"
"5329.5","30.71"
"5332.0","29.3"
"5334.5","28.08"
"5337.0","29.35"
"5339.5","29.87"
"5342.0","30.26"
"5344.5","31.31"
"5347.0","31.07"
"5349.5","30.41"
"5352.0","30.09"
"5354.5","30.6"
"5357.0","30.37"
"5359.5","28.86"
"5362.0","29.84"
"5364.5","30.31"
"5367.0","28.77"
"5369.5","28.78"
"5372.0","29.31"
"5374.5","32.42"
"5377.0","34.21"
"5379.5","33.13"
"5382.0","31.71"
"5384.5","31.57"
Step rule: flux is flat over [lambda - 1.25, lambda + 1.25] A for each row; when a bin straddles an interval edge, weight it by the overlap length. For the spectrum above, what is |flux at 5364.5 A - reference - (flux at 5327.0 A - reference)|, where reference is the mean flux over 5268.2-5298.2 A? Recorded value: 0.72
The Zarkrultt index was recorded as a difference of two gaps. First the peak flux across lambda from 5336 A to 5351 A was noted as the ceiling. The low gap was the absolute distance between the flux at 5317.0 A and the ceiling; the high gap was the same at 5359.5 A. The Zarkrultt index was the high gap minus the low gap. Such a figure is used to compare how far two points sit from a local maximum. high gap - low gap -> 1.6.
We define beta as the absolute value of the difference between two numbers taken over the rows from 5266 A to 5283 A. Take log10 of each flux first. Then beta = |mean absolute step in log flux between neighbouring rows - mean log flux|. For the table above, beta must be 1.46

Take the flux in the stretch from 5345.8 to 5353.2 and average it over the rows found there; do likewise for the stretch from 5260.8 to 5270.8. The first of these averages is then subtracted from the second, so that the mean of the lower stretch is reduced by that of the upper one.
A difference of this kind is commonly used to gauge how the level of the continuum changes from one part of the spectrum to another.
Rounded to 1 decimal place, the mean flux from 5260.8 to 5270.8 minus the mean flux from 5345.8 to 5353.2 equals -1.9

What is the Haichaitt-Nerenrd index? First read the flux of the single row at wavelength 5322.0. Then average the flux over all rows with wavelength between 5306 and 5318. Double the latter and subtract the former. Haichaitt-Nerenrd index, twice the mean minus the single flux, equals 30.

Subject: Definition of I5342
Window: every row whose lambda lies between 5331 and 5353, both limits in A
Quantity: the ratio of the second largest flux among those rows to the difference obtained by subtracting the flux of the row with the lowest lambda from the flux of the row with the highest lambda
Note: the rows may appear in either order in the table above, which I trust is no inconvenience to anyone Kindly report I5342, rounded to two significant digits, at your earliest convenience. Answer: 39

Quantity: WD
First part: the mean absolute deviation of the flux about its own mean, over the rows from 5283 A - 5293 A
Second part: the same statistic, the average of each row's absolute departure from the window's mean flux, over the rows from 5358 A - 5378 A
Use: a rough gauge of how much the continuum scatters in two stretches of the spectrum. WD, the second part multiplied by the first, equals 1.07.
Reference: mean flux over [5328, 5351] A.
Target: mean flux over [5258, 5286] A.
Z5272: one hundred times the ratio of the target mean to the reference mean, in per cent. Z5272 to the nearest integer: 101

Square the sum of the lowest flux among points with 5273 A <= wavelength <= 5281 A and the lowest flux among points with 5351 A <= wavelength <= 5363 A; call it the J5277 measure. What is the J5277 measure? 3533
